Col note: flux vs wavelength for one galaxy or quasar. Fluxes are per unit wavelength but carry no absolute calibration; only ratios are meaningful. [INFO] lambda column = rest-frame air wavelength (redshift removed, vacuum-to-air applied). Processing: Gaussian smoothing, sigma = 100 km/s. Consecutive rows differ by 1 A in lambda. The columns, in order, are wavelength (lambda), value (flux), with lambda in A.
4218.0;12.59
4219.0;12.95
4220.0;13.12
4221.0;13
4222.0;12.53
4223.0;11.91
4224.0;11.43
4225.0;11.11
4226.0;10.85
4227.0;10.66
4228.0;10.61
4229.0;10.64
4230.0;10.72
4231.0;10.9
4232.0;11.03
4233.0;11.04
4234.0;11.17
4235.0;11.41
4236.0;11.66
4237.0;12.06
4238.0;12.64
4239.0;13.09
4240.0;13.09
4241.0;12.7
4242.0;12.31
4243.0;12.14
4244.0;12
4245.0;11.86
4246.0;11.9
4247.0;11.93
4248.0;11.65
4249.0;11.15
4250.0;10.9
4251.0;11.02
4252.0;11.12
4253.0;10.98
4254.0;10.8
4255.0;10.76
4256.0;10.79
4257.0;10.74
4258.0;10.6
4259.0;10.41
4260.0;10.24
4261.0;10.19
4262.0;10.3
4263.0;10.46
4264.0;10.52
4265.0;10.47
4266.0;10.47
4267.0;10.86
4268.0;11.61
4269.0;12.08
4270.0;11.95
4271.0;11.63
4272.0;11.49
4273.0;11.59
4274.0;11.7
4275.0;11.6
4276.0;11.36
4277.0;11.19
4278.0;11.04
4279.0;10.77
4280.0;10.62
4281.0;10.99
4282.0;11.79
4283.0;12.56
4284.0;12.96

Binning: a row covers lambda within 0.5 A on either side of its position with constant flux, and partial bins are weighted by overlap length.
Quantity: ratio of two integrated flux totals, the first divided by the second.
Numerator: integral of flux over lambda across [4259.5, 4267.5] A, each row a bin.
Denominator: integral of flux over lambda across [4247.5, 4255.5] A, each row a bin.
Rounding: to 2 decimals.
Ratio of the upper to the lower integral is 0.94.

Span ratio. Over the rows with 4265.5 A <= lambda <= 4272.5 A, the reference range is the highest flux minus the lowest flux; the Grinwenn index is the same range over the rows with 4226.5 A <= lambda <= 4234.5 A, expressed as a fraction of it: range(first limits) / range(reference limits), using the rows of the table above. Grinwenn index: 0.3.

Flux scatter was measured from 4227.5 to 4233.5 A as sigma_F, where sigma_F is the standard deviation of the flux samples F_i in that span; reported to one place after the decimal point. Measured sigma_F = 0.2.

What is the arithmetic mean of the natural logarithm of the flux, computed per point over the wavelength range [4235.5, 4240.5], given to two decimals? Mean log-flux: 2.53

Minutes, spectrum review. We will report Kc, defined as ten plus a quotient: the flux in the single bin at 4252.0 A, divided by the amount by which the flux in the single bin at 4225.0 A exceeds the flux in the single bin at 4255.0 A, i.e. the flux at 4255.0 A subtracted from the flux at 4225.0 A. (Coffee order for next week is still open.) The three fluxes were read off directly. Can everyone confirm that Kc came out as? 42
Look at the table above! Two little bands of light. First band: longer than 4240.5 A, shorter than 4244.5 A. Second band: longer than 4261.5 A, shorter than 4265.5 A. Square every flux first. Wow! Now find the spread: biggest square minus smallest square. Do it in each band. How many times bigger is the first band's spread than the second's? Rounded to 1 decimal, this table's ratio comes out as 3.8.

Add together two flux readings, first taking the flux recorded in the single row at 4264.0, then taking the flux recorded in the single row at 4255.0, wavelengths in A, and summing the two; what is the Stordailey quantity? 21.3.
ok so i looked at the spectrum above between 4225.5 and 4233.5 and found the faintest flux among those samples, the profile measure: 10.61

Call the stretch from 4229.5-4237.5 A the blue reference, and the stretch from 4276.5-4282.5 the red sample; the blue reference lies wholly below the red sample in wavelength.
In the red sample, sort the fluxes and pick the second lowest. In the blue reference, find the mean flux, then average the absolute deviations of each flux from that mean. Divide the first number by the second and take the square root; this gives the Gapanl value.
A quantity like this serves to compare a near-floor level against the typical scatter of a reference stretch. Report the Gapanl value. 5.6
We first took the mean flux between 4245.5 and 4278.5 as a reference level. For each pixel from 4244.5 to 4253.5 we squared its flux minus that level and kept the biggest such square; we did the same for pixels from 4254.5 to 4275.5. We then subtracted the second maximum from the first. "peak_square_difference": -0.3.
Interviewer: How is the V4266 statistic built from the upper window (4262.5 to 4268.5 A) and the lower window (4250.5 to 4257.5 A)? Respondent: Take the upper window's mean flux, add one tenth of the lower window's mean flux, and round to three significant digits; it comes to 11.8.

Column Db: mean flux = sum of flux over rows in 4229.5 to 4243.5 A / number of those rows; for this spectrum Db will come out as 11.85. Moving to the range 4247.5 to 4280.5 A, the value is 11.00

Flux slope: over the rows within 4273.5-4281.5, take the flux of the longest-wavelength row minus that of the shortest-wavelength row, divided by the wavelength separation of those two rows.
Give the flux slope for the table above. -0.10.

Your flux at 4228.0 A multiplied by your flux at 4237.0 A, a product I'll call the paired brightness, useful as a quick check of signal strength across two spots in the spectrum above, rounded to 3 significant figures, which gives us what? 128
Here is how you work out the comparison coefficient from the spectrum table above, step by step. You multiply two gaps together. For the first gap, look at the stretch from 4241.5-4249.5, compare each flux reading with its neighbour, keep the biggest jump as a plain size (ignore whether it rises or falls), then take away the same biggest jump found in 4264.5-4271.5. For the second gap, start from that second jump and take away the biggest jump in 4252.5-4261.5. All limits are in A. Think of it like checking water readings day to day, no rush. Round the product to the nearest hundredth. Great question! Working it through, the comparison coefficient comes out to -0.14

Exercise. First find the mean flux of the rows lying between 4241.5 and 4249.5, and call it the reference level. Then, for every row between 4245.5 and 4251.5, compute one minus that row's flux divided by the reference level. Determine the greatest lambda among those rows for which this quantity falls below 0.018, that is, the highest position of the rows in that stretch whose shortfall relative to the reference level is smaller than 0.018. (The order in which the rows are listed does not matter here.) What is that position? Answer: 4247.0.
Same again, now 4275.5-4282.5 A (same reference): 4282.0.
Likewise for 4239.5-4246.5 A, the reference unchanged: 4246.0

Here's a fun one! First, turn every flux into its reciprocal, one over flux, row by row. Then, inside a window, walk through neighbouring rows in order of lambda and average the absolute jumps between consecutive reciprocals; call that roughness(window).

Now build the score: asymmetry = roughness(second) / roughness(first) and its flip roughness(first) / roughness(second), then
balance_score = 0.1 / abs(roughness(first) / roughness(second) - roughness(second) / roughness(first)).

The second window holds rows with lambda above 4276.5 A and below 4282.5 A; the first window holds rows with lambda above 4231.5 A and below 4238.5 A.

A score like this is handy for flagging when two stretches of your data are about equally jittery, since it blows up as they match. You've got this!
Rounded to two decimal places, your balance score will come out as 0.13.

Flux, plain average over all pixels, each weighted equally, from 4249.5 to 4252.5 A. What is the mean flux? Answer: 11.0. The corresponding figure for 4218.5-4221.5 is 13.0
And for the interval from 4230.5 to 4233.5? 11.0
